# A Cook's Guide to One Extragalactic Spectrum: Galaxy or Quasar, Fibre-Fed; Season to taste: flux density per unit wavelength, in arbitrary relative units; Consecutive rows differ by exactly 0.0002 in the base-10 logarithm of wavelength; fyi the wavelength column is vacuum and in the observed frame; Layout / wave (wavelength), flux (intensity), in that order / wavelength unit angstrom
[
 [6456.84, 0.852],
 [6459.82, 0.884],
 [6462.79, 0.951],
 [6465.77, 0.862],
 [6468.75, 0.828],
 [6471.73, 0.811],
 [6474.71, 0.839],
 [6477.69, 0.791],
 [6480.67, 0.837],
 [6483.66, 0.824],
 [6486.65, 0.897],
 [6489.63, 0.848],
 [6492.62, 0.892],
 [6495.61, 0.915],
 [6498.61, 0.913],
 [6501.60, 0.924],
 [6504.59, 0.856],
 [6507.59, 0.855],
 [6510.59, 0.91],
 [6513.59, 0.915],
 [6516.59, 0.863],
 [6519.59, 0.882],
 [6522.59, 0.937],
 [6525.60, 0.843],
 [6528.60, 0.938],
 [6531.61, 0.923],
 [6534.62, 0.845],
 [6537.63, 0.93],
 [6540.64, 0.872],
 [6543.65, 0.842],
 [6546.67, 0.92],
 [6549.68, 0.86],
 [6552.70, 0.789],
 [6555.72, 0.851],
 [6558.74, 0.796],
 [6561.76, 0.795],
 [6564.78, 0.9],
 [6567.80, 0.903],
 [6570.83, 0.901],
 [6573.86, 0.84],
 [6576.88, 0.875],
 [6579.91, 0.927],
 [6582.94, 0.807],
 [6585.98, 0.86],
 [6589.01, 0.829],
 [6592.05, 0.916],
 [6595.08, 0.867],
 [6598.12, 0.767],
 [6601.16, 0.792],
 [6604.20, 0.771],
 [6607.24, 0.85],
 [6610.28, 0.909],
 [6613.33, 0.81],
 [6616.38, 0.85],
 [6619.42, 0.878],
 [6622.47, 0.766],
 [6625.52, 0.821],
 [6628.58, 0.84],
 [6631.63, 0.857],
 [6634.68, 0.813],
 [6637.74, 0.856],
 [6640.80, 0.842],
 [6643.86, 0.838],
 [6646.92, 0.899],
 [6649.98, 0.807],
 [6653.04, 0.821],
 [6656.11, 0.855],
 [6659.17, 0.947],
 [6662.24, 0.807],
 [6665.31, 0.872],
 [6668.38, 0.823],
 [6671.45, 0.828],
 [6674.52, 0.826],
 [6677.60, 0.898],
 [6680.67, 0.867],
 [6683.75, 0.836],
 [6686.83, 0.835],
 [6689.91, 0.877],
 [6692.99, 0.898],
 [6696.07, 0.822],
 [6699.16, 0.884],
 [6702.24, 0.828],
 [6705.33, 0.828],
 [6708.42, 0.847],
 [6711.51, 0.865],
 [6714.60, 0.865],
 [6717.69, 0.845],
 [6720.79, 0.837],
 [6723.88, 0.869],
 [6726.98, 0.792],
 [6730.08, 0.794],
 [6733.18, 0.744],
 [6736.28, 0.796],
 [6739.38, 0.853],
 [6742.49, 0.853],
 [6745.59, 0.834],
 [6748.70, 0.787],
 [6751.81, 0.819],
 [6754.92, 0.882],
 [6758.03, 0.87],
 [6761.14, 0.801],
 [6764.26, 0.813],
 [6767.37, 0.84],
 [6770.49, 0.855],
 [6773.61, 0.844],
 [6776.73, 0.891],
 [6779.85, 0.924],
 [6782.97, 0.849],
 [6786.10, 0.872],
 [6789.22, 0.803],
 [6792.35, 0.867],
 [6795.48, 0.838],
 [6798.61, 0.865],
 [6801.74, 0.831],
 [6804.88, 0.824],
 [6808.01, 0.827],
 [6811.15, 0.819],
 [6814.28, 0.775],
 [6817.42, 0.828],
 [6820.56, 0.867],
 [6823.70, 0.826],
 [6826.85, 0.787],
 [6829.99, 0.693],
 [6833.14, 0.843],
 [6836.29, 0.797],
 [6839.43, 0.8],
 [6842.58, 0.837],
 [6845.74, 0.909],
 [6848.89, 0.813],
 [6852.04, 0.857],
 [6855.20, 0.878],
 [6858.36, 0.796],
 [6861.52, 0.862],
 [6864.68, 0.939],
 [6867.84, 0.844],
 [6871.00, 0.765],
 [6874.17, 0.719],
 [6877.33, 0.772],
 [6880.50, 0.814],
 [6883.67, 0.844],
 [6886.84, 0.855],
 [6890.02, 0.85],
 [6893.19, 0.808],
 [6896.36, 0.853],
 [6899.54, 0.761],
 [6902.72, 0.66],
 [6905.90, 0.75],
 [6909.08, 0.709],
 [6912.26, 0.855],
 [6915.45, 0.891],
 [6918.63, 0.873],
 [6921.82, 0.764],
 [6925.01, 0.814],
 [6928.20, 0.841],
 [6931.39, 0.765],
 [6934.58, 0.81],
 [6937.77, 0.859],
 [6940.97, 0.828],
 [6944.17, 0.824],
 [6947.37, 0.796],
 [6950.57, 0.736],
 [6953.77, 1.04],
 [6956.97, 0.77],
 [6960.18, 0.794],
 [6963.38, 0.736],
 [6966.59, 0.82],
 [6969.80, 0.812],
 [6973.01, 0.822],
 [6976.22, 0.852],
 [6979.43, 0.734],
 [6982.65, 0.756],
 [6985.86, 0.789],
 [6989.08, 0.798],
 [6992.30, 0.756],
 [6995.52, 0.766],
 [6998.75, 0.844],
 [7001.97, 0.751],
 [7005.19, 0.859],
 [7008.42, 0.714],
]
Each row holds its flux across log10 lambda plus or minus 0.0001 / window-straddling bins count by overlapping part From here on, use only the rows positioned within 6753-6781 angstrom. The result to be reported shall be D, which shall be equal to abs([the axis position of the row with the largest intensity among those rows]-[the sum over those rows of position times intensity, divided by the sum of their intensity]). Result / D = 12.3 angstrom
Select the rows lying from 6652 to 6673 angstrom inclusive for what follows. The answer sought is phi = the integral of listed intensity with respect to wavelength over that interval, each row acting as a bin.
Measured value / 18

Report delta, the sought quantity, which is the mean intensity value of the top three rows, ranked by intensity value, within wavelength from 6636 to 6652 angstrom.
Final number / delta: 0.866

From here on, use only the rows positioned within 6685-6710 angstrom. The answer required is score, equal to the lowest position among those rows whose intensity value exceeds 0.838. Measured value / 6689.91 angstrom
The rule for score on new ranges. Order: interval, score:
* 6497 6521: 6498.61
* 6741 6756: 6742.49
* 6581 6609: 6585.98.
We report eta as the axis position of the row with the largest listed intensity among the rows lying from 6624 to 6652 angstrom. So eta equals 6646.92 angstrom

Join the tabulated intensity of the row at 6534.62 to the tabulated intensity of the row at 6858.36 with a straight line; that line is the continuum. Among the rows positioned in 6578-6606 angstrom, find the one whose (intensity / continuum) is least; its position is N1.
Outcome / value 6598.12 angstrom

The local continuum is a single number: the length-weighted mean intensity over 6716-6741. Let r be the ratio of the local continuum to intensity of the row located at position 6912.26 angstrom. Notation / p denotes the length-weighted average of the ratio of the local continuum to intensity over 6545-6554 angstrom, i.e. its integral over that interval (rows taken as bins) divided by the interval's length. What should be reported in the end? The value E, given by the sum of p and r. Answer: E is 1.91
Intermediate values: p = 0.96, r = 0.96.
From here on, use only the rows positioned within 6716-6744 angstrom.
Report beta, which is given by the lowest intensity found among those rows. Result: 0.744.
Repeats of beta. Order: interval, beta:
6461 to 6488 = 0.791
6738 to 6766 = 0.787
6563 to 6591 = 0.807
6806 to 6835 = 0.693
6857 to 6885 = 0.719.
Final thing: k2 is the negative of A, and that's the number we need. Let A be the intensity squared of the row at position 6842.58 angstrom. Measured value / -0.70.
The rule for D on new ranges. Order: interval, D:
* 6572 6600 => 5.9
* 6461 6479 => 7.2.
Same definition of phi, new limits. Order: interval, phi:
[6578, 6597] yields 16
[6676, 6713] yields 32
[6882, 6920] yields 31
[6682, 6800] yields 99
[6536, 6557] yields 18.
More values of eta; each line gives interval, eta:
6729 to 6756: 6754.92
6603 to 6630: 6610.28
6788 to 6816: 6792.35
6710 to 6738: 6723.88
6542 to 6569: 6546.67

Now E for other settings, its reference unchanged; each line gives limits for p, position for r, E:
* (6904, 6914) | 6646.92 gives 1.98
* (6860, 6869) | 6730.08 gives 1.95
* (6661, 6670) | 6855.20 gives 1.91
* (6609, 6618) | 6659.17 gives 1.82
